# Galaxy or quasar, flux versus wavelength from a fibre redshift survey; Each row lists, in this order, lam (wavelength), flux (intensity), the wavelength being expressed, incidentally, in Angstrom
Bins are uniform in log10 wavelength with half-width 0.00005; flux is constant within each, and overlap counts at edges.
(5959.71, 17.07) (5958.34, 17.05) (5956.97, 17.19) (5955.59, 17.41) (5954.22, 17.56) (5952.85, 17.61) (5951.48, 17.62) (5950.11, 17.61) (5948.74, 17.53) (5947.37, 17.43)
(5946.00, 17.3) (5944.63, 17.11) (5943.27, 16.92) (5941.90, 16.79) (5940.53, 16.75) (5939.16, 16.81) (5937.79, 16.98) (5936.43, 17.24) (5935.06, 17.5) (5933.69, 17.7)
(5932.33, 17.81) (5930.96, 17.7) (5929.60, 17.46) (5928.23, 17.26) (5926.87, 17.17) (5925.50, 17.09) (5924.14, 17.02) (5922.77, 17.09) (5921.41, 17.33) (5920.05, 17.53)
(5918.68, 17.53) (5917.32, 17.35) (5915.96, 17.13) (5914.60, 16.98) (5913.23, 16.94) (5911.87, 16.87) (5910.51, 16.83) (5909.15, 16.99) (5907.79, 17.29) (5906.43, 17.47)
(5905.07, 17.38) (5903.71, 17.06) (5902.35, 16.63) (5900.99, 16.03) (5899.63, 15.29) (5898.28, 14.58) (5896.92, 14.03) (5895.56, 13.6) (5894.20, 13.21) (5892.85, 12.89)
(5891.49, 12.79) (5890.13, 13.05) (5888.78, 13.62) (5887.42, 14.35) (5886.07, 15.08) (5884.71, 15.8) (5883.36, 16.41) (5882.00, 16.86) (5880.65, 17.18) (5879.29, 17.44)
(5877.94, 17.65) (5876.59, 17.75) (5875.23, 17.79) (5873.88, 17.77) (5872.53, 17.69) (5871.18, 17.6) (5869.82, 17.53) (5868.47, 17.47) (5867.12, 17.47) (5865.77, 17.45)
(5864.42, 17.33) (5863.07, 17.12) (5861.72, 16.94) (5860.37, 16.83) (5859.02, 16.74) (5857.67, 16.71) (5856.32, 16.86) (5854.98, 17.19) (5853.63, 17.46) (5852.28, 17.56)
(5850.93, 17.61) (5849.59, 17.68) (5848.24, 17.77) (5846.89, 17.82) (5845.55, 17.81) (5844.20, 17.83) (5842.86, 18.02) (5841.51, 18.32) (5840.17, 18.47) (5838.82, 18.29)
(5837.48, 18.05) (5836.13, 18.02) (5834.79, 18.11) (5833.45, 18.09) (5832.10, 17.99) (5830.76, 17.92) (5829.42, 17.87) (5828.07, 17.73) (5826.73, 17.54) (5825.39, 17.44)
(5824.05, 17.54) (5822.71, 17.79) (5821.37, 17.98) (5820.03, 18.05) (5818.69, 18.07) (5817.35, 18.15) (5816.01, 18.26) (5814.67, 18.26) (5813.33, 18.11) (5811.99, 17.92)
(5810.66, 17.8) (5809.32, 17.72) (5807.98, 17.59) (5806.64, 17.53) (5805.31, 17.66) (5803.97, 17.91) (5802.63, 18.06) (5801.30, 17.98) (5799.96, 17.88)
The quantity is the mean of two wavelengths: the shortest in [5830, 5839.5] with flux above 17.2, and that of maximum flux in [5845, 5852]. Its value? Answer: 5838.8 Angstrom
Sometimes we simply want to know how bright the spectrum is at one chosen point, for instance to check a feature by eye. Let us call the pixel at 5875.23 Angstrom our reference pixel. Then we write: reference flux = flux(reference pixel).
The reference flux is 17.79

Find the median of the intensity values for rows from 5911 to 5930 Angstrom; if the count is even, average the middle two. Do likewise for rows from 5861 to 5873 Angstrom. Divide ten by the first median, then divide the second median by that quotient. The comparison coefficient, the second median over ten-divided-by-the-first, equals 30.0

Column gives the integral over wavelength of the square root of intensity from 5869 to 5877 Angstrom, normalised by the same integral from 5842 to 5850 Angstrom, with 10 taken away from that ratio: -9.00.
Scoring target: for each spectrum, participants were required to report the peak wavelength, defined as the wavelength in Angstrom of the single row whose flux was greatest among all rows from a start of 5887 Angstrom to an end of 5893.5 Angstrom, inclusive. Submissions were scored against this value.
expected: 5887.42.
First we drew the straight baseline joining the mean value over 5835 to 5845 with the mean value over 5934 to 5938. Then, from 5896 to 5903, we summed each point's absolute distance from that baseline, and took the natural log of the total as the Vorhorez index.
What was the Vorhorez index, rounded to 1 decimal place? 2.4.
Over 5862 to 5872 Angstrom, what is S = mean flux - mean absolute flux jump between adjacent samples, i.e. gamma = 17.3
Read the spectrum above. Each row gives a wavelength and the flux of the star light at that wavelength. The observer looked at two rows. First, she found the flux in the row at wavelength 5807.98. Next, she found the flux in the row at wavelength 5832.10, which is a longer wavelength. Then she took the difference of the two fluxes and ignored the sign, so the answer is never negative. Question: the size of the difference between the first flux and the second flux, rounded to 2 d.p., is 0.40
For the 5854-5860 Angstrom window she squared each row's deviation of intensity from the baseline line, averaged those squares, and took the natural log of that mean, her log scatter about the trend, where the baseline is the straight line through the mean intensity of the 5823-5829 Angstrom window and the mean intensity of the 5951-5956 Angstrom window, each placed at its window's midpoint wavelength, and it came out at -0.7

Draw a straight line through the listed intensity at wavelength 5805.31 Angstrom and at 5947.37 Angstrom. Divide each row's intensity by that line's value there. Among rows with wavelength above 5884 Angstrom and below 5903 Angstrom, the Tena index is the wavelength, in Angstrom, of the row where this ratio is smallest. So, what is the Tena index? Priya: 5891.49 Angstrom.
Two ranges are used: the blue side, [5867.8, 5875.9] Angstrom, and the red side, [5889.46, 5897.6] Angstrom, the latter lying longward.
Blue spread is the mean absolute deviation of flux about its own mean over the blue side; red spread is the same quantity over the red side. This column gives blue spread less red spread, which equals -0.26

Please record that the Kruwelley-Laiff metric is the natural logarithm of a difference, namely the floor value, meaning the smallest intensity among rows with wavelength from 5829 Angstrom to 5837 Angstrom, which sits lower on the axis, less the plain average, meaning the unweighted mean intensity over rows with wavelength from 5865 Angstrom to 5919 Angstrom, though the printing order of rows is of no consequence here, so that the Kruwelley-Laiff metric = 0.47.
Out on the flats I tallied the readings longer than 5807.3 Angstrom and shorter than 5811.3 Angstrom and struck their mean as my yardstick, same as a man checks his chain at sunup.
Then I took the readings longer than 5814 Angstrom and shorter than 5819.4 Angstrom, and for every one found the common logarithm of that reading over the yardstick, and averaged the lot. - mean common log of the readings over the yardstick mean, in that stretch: 0.012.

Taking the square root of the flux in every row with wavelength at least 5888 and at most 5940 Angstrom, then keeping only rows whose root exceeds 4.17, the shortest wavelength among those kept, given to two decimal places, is 5906.43 Angstrom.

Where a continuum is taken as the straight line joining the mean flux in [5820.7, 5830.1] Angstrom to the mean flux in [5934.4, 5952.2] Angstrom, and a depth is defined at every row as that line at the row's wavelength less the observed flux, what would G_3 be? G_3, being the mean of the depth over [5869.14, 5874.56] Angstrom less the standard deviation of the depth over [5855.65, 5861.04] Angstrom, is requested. -0.21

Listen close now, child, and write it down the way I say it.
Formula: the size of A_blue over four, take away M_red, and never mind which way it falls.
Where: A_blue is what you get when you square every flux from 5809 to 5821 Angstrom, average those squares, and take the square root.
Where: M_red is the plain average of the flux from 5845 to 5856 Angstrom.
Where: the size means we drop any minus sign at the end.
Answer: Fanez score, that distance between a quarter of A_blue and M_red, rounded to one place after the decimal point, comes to 13.1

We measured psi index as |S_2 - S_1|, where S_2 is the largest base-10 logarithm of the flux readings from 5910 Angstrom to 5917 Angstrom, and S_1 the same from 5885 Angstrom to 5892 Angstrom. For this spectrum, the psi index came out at 0.055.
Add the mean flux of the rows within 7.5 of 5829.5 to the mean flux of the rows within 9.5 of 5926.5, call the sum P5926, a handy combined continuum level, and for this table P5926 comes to 35.2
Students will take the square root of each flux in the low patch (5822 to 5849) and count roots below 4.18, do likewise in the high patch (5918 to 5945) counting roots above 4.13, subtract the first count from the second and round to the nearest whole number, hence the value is 13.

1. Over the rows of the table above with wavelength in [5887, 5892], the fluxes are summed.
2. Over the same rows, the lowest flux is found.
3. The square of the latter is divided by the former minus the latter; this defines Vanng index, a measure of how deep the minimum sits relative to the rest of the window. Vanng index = 3.99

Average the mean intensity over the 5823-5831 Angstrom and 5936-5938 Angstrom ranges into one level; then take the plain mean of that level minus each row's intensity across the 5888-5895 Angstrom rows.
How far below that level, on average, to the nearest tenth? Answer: 4.3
